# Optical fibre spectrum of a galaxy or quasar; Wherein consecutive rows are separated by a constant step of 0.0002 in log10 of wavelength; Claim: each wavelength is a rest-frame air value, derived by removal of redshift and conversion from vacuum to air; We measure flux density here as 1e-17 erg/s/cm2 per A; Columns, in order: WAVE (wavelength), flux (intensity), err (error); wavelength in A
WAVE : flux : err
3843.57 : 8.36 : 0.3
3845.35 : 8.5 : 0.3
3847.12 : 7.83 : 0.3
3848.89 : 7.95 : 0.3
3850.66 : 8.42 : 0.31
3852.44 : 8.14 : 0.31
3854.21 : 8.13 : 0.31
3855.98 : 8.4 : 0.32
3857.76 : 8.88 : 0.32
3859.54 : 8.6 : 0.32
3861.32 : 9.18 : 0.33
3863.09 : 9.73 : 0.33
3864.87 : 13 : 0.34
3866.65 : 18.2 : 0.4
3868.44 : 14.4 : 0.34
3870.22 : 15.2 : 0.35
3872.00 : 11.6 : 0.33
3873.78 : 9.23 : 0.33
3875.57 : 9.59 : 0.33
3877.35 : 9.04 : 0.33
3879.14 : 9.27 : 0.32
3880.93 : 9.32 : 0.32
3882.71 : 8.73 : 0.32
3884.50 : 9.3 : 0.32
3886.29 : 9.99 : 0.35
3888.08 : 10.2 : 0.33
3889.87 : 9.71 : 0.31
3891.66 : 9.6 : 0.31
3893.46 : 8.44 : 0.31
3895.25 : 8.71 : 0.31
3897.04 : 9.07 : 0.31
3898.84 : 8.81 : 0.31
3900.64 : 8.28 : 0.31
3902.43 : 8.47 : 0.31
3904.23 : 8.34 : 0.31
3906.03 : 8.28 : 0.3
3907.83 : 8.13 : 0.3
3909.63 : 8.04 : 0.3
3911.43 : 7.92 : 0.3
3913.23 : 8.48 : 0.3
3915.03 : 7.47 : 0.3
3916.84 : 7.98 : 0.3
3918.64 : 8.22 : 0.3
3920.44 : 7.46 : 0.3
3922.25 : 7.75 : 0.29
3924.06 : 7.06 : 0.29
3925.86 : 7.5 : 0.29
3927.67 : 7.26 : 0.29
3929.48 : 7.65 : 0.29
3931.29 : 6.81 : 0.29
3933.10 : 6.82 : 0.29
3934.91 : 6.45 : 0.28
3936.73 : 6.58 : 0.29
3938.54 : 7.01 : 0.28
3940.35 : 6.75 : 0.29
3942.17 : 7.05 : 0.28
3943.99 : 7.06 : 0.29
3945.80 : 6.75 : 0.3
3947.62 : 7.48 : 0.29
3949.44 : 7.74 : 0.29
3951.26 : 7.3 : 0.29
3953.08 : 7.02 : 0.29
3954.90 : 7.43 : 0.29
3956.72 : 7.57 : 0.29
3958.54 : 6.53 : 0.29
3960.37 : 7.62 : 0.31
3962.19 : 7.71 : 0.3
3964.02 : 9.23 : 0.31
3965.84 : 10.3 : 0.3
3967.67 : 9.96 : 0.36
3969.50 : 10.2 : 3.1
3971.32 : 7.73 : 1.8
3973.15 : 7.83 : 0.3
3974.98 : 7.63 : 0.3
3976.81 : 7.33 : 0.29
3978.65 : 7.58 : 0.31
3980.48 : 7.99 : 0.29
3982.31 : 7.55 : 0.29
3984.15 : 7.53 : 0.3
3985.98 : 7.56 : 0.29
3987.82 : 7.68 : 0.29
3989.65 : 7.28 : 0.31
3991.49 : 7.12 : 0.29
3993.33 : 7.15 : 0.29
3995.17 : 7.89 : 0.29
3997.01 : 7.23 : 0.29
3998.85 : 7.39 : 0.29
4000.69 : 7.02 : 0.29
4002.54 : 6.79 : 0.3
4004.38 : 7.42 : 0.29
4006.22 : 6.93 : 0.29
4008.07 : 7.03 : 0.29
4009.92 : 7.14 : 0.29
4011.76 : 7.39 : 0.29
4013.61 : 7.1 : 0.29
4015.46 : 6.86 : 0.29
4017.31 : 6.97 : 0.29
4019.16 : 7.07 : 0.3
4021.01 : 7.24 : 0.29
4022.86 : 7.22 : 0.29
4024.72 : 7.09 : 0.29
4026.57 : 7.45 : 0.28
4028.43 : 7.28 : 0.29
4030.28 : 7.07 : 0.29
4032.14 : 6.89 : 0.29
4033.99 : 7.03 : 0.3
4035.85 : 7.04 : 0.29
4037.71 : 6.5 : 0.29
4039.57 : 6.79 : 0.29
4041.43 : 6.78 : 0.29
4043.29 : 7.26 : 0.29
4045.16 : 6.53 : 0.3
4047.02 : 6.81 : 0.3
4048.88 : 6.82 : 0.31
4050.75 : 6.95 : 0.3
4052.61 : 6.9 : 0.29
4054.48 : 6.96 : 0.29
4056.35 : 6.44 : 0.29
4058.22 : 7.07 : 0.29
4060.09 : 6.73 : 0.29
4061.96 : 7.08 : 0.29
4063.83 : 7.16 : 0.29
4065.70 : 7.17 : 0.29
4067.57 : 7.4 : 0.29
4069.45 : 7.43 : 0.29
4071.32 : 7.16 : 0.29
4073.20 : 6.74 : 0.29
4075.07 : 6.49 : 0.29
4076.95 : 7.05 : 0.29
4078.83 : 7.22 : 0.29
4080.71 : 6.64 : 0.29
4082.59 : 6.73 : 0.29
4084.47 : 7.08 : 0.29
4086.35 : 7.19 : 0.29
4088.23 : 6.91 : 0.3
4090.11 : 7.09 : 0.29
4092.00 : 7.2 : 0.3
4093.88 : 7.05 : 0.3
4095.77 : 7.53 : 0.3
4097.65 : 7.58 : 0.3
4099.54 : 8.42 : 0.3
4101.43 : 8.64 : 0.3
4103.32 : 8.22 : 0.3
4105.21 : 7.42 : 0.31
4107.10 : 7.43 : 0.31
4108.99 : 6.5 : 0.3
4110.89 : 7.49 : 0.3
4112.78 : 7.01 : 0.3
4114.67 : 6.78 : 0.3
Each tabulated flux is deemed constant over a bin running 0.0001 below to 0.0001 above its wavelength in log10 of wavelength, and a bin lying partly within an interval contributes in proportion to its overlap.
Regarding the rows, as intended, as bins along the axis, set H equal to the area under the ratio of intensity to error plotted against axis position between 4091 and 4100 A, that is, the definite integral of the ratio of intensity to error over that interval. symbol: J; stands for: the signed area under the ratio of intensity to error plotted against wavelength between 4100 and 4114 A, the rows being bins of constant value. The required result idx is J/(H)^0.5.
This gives 23.3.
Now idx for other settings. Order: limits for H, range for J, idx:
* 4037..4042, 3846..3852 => 14.9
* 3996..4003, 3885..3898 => 29.3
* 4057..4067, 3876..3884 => 14.5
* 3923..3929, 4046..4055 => 16.9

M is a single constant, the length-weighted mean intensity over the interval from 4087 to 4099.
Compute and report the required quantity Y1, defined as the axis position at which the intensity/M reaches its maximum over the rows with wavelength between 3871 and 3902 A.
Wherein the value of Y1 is 3872.00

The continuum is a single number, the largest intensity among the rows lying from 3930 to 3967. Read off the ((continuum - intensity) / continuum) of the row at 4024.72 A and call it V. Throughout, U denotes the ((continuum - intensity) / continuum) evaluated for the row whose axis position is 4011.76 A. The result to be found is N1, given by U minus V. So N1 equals -0.03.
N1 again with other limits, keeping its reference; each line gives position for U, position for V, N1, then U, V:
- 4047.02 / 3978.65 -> 0.07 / 0.34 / 0.26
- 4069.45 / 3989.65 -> -0.01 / 0.28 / 0.29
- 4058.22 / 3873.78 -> 0.21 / 0.31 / 0.10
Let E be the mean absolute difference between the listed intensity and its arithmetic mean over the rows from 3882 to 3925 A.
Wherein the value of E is 0.62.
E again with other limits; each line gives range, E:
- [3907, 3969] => 0.62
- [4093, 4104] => 0.52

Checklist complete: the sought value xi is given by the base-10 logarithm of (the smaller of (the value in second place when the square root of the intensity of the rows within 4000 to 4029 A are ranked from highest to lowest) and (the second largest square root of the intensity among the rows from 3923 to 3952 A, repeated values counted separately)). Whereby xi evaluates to 0.435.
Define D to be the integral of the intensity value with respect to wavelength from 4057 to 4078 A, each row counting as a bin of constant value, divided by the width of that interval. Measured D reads 7.04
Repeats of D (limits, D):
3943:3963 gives 7.29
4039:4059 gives 6.84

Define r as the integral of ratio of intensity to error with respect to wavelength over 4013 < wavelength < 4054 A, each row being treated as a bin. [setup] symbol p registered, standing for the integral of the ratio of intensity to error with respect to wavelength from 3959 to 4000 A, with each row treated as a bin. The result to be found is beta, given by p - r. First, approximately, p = 992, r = 979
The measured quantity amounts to 13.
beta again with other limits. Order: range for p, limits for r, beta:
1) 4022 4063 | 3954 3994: 12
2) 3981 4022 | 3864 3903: -210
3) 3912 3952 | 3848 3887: -197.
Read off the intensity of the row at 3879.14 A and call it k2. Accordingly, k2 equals 9.27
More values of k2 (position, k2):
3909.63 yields 8.04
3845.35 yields 8.5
